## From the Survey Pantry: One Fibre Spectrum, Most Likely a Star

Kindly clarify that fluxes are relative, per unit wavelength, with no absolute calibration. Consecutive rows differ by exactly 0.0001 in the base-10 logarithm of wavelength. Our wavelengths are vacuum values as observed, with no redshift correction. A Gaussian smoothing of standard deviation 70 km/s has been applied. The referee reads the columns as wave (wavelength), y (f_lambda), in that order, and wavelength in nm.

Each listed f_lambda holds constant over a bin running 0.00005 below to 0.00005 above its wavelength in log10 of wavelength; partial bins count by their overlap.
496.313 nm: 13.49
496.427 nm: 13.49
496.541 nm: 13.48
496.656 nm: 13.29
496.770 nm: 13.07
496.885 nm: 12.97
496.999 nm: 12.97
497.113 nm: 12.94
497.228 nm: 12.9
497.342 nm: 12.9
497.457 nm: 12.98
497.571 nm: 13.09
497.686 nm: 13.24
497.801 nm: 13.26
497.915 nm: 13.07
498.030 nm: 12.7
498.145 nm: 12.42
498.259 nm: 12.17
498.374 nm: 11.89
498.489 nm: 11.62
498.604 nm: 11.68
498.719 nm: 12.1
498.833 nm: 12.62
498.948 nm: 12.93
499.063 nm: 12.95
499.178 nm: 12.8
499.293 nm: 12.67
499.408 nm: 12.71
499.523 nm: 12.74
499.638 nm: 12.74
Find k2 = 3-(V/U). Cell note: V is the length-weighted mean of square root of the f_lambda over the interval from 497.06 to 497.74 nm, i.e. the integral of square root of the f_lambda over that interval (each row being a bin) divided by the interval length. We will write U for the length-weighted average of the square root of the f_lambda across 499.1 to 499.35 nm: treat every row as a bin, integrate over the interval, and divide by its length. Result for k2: 1.99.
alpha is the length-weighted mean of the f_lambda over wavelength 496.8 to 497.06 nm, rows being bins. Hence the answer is 13.0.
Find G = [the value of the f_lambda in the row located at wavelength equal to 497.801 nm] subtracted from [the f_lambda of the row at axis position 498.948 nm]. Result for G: -0.3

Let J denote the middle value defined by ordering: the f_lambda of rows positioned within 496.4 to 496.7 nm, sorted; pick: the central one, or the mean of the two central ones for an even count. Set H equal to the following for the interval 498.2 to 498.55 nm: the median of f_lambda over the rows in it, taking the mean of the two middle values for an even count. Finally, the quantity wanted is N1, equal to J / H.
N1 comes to 1.13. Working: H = 11.9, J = 13.48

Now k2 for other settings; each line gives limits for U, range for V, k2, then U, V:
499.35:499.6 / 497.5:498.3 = 1.99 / 3.57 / 3.59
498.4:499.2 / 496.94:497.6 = 1.97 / 3.51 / 3.60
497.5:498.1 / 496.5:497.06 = 2.00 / 3.61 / 3.63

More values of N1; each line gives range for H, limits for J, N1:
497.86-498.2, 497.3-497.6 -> 1.02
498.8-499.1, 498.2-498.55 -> 0.92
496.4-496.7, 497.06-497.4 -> 0.96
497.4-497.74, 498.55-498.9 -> 0.92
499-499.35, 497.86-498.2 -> 0.99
